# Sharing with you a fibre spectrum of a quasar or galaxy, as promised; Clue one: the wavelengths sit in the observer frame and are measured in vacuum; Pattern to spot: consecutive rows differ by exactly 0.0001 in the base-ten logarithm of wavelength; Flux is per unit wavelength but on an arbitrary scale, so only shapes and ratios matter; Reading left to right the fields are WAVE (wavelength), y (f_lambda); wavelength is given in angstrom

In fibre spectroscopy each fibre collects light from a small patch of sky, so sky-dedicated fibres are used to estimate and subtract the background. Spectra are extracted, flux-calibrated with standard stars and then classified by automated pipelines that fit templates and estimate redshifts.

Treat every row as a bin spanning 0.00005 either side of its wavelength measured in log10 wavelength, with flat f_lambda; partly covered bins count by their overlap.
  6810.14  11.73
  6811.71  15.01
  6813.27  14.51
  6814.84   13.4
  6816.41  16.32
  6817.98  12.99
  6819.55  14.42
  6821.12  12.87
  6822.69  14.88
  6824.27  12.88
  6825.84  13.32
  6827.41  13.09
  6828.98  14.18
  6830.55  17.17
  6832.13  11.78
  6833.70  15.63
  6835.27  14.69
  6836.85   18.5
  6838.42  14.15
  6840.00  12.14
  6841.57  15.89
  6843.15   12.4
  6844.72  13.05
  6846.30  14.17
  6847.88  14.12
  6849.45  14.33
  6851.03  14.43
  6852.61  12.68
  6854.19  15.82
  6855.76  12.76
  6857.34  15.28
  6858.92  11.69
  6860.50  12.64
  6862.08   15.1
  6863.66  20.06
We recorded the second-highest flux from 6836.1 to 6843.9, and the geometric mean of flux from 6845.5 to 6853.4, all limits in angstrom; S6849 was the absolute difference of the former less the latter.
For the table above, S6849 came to 2.0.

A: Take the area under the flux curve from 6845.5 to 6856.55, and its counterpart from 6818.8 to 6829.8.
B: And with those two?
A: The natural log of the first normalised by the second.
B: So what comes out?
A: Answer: 0.031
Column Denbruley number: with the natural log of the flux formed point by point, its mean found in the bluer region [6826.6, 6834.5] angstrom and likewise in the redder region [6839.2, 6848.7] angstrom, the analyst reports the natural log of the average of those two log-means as 0.968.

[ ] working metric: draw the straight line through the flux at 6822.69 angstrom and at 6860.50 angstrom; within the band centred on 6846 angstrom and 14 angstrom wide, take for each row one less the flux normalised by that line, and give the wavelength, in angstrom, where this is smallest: 6841.57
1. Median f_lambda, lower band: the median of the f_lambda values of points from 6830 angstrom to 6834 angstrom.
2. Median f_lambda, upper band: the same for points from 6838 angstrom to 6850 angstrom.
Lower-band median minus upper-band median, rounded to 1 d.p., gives 1.5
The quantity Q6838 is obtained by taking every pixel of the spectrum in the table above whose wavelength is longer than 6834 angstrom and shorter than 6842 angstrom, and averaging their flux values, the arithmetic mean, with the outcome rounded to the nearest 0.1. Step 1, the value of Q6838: 15.1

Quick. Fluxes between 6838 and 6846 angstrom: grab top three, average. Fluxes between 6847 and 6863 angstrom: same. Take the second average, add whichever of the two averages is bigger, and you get 30.8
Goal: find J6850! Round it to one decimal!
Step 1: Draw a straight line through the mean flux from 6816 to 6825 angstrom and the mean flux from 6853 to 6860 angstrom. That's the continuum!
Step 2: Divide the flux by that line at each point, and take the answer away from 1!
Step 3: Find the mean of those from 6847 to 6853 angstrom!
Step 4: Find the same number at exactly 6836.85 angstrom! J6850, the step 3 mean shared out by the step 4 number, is 0.0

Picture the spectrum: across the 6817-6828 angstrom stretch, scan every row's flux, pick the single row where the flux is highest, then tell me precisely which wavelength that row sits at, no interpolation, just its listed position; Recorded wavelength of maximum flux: 6822.69 angstrom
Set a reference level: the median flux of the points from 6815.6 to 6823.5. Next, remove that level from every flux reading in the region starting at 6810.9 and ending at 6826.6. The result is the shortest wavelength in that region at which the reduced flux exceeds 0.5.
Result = 6811.71 angstrom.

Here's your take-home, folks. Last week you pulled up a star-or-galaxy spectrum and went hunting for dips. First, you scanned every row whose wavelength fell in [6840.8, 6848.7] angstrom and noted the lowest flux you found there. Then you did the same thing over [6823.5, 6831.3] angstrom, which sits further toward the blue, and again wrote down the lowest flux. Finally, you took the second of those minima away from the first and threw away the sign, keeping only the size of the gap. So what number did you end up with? 0.48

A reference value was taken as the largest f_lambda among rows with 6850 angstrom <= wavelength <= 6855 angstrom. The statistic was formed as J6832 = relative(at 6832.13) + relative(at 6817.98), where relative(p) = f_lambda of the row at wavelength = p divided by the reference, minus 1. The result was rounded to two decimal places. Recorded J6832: -0.43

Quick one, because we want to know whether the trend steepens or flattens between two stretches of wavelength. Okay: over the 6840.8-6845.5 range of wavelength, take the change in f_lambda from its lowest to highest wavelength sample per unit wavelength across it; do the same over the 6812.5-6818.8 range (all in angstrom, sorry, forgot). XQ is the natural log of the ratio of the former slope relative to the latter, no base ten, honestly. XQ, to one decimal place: 1.0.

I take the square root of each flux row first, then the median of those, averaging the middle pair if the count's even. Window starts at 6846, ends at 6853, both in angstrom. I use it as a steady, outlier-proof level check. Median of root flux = 3.76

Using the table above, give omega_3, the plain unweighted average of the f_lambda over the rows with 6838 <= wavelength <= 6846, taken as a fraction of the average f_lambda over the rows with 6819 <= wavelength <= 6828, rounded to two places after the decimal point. 1.00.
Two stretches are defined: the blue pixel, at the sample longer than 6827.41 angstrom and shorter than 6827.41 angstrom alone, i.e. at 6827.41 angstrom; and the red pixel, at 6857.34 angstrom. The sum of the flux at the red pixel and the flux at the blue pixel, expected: 28.4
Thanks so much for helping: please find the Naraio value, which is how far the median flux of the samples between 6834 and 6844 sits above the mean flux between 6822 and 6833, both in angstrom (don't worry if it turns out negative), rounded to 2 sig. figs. 0.52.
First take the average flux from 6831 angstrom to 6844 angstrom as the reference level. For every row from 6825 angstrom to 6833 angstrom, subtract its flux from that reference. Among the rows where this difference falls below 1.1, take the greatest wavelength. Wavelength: 6830.55 angstrom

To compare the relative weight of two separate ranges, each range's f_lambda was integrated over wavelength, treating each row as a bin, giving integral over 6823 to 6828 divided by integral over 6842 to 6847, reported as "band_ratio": 0.99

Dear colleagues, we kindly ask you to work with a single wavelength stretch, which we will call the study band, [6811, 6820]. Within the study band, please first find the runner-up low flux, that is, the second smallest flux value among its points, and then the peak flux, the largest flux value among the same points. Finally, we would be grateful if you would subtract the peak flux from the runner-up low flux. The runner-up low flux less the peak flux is -2.9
